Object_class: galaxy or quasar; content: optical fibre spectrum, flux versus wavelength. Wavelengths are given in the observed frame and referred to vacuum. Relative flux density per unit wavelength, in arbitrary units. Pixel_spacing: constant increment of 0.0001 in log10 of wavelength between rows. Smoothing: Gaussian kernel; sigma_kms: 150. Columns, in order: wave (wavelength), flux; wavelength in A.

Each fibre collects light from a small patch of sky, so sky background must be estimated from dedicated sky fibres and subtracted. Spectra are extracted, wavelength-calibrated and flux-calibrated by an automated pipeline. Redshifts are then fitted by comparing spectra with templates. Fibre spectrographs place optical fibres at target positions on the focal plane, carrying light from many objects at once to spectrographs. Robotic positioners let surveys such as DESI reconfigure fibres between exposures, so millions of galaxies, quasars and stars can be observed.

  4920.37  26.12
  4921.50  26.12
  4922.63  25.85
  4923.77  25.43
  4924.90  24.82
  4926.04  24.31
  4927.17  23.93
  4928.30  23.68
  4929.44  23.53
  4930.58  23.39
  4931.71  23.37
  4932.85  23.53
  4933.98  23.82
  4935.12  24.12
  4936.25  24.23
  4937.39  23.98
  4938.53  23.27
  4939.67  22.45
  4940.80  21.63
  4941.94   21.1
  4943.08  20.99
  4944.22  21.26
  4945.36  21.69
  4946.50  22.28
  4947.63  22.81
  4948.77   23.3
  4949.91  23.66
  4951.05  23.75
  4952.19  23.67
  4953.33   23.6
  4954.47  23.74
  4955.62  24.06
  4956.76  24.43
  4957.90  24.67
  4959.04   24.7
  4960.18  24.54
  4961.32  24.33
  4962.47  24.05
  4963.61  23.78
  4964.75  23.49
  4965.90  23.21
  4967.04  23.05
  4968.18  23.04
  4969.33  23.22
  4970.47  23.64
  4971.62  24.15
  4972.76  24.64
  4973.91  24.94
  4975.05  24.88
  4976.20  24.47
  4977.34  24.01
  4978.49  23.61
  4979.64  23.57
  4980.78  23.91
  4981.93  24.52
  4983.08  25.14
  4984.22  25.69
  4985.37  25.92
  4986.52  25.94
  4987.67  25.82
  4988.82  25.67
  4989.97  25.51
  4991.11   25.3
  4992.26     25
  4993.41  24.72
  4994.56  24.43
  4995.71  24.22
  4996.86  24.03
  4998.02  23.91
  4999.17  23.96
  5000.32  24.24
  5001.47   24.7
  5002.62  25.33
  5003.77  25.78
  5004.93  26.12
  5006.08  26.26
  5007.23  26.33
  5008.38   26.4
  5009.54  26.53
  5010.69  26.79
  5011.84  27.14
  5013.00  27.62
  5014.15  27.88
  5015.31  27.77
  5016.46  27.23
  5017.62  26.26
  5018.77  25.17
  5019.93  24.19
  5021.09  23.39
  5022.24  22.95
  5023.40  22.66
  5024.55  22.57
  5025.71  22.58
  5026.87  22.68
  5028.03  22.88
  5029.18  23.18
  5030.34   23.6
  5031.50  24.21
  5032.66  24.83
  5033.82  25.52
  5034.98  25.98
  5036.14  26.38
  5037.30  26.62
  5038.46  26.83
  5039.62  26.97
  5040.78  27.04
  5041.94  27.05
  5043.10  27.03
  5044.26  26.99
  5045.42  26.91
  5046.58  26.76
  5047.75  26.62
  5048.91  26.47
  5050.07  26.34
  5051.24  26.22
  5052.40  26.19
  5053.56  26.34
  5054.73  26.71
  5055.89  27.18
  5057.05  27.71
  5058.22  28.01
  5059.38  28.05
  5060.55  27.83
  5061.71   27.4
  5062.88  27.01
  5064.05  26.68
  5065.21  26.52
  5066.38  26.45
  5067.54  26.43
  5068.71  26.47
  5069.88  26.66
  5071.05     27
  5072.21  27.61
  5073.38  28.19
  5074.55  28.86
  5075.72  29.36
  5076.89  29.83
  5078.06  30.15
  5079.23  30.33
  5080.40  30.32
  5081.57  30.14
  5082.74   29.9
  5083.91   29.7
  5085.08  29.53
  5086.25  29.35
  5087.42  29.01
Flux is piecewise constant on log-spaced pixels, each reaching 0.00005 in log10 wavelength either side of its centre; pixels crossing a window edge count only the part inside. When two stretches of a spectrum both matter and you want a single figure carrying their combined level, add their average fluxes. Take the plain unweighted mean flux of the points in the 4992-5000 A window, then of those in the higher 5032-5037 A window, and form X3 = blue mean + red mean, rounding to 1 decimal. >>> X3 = 50.0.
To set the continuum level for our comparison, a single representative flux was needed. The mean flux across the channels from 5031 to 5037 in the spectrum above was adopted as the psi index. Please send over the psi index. 25.4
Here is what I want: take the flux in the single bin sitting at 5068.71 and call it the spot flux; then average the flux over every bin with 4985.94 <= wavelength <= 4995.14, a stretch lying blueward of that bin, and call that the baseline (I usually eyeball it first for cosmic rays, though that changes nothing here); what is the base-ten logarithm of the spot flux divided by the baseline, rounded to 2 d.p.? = 0.02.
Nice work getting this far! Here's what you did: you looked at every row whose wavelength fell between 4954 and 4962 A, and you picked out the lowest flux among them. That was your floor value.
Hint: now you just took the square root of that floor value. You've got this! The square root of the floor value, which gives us 4.87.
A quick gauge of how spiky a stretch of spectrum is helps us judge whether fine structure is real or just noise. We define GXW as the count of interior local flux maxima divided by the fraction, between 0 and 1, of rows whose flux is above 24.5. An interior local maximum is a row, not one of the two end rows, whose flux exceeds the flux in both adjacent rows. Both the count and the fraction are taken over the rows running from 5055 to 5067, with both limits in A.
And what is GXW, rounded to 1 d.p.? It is 1.0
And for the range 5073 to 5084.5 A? 1.0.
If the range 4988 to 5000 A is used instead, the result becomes 0.0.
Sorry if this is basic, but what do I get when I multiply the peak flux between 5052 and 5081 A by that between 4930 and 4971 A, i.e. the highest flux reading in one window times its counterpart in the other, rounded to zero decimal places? 749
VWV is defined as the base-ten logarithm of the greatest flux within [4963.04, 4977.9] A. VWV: 1.397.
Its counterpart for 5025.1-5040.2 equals 1.431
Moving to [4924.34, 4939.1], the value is 1.395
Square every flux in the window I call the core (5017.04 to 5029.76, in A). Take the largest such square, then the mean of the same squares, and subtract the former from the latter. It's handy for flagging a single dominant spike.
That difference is -136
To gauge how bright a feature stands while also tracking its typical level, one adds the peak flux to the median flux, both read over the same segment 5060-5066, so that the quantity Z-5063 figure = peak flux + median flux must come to 54.8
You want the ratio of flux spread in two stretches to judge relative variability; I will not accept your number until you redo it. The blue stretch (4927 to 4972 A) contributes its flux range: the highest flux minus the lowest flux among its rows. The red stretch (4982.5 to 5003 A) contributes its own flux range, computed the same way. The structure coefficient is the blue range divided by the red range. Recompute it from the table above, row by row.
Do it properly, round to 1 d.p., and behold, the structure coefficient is 1.8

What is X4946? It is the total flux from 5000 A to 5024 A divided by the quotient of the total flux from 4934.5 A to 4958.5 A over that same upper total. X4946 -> 603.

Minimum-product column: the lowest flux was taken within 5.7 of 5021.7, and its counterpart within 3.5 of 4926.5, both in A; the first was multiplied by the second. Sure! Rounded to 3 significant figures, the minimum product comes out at 531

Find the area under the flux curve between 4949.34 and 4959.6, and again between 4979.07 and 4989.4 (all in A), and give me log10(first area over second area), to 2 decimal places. -0.02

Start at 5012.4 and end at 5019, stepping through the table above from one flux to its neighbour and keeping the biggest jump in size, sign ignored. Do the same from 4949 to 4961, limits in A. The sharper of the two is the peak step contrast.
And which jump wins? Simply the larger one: 1.1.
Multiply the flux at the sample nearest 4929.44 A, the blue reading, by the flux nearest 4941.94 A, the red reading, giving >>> 496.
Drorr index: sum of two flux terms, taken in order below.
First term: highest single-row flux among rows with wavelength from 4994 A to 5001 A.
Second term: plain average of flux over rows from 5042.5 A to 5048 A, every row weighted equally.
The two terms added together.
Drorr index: 51.3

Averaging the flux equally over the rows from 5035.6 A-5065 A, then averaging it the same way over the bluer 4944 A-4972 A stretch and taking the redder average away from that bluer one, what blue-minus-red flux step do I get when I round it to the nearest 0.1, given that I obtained -3.4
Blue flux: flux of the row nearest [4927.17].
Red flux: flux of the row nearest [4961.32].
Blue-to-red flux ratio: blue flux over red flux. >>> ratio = 0.98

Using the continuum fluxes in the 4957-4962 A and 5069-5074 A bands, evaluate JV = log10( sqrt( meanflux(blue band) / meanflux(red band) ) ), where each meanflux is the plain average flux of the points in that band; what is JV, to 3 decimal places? -0.023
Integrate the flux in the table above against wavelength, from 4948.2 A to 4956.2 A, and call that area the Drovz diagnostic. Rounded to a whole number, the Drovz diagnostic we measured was 189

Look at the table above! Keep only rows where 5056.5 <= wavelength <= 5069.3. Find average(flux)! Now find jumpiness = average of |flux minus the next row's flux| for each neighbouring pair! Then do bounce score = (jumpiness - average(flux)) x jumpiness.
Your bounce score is -5.4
